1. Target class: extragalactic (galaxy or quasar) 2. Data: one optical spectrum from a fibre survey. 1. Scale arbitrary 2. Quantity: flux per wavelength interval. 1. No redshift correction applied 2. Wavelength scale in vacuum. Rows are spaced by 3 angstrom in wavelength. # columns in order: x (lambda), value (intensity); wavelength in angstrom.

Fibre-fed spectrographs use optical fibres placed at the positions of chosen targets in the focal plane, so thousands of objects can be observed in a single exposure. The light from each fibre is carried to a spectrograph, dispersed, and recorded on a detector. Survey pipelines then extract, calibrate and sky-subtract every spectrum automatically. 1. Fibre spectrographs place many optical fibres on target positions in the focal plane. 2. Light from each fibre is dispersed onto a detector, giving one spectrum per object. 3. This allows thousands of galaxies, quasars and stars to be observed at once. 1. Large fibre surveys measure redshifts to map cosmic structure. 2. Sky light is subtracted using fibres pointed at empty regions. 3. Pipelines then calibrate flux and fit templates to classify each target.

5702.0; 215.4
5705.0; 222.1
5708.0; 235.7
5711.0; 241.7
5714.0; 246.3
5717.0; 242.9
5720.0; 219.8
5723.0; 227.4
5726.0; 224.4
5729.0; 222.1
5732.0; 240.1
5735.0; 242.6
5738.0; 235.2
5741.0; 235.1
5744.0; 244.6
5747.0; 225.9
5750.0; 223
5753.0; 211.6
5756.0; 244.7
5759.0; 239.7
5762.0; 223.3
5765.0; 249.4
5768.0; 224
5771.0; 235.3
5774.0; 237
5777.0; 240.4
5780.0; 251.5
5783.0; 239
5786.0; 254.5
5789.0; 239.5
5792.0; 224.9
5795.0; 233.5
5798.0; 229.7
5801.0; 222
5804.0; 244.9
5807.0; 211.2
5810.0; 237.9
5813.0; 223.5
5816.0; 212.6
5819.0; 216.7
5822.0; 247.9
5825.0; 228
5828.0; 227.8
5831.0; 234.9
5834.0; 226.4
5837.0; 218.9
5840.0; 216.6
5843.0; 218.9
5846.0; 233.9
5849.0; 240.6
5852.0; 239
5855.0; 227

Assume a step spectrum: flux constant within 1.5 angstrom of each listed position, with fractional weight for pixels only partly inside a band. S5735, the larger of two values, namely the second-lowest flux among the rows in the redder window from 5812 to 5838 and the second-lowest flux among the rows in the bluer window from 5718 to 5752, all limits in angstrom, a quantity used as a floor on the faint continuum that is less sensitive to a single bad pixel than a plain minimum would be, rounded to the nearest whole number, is 222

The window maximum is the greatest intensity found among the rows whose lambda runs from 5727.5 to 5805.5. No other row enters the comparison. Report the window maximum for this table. 254.5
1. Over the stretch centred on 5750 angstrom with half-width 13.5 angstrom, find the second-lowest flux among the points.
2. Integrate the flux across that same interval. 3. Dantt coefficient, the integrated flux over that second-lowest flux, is 28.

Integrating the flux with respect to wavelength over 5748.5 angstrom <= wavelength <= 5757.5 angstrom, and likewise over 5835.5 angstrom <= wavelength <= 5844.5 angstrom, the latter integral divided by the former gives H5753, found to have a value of 0.96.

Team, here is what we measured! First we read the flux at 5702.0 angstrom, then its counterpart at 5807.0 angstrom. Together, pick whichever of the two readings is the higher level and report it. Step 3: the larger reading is 215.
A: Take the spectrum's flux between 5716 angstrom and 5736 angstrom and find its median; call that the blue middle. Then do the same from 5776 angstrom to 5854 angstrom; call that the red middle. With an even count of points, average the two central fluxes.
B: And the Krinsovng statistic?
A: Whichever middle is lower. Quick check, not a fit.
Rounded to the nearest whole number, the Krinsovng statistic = 227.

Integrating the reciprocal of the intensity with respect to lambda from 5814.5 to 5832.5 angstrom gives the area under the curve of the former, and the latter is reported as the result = 0.0792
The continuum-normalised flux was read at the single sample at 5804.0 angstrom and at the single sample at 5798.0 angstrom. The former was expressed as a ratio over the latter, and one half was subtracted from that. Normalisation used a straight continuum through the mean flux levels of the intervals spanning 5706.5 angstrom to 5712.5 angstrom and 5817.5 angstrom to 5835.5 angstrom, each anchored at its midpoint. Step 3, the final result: 0.57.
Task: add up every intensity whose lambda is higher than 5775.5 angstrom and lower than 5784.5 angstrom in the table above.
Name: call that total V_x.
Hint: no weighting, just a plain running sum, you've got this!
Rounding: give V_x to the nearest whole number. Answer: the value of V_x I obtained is 731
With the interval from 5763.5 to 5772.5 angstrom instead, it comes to 709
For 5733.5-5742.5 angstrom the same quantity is 713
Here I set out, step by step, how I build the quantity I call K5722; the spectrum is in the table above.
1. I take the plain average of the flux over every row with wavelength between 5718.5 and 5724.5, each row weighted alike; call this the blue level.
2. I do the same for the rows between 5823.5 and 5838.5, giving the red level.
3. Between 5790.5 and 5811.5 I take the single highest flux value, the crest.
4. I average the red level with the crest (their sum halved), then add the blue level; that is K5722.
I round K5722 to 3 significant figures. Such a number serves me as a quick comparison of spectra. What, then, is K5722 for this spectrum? 460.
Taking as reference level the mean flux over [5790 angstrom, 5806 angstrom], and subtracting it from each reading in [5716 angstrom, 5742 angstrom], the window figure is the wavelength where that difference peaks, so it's 5717.0 angstrom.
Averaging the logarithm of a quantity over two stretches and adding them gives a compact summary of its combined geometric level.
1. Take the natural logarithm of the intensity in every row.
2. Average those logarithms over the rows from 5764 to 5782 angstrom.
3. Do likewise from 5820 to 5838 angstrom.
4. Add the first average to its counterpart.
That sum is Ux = 10.92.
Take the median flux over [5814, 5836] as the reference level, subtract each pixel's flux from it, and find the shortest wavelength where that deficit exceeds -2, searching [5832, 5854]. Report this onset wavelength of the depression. 5834.0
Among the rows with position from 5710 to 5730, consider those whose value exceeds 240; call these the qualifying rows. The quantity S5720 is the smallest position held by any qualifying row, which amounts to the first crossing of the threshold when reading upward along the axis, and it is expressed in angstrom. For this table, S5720 5711.0 angstrom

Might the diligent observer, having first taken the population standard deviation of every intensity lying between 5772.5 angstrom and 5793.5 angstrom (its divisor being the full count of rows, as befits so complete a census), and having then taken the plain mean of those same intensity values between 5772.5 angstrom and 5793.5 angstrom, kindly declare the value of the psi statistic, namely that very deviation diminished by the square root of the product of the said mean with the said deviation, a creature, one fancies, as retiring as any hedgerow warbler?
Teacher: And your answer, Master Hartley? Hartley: -38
